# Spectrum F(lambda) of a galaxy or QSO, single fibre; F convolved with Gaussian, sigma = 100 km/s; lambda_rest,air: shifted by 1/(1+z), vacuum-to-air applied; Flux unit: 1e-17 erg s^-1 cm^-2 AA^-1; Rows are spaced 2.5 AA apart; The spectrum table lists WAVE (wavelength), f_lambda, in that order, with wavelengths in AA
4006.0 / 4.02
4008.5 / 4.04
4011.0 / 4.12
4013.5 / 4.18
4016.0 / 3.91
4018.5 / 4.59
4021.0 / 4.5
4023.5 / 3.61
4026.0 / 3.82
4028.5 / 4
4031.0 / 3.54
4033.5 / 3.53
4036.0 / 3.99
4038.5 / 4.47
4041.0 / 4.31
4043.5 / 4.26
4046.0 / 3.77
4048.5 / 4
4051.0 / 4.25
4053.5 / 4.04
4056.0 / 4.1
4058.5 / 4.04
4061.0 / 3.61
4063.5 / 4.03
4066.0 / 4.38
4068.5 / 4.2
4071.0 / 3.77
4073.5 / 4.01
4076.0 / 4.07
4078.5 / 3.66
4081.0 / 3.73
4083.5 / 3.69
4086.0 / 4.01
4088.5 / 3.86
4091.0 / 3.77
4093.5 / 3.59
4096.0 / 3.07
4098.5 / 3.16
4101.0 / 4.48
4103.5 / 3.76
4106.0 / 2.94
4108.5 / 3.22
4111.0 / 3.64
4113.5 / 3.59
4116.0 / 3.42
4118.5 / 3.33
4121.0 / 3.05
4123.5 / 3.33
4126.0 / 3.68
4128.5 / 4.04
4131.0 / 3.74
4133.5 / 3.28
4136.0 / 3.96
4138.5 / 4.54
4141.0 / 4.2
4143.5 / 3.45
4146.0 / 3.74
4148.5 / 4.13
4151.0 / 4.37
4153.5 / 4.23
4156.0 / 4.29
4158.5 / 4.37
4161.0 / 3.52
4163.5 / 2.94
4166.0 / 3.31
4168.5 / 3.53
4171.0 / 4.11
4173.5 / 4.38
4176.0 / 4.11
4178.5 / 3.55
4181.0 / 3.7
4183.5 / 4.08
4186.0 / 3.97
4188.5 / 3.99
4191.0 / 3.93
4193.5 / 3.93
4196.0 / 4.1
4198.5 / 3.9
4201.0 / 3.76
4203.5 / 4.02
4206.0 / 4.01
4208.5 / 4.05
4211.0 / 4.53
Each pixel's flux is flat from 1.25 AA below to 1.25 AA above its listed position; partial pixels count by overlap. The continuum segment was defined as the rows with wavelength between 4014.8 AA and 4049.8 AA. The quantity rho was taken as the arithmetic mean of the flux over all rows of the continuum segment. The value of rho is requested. 4.02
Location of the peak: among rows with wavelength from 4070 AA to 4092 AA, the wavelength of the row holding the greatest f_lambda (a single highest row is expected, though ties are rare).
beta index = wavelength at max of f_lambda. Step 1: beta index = 4076.0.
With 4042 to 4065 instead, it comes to 4043.5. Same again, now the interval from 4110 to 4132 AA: 4128.5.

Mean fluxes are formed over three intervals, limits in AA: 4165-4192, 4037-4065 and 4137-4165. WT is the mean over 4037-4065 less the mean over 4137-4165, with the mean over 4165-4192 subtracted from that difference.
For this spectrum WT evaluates -3.8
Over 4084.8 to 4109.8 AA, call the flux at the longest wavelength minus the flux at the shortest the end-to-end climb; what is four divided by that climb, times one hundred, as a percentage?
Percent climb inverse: -506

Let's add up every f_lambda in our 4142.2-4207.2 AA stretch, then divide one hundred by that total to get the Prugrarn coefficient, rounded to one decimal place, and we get 1.0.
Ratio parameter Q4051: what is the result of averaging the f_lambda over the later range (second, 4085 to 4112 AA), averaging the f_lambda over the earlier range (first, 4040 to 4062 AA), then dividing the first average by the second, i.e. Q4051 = 1.13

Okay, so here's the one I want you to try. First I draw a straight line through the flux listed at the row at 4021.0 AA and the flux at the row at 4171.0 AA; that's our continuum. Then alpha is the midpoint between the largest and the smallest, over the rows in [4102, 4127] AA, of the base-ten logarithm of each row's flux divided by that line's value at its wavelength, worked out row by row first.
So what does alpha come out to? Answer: -0.11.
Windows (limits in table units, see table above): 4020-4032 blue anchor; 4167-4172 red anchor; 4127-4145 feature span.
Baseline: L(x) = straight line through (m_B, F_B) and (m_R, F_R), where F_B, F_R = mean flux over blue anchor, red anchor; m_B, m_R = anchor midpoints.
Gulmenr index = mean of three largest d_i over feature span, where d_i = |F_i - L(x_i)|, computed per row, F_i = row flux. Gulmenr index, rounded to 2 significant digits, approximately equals 0.55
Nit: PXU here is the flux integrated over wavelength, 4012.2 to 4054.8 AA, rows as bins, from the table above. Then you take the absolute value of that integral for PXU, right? 172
